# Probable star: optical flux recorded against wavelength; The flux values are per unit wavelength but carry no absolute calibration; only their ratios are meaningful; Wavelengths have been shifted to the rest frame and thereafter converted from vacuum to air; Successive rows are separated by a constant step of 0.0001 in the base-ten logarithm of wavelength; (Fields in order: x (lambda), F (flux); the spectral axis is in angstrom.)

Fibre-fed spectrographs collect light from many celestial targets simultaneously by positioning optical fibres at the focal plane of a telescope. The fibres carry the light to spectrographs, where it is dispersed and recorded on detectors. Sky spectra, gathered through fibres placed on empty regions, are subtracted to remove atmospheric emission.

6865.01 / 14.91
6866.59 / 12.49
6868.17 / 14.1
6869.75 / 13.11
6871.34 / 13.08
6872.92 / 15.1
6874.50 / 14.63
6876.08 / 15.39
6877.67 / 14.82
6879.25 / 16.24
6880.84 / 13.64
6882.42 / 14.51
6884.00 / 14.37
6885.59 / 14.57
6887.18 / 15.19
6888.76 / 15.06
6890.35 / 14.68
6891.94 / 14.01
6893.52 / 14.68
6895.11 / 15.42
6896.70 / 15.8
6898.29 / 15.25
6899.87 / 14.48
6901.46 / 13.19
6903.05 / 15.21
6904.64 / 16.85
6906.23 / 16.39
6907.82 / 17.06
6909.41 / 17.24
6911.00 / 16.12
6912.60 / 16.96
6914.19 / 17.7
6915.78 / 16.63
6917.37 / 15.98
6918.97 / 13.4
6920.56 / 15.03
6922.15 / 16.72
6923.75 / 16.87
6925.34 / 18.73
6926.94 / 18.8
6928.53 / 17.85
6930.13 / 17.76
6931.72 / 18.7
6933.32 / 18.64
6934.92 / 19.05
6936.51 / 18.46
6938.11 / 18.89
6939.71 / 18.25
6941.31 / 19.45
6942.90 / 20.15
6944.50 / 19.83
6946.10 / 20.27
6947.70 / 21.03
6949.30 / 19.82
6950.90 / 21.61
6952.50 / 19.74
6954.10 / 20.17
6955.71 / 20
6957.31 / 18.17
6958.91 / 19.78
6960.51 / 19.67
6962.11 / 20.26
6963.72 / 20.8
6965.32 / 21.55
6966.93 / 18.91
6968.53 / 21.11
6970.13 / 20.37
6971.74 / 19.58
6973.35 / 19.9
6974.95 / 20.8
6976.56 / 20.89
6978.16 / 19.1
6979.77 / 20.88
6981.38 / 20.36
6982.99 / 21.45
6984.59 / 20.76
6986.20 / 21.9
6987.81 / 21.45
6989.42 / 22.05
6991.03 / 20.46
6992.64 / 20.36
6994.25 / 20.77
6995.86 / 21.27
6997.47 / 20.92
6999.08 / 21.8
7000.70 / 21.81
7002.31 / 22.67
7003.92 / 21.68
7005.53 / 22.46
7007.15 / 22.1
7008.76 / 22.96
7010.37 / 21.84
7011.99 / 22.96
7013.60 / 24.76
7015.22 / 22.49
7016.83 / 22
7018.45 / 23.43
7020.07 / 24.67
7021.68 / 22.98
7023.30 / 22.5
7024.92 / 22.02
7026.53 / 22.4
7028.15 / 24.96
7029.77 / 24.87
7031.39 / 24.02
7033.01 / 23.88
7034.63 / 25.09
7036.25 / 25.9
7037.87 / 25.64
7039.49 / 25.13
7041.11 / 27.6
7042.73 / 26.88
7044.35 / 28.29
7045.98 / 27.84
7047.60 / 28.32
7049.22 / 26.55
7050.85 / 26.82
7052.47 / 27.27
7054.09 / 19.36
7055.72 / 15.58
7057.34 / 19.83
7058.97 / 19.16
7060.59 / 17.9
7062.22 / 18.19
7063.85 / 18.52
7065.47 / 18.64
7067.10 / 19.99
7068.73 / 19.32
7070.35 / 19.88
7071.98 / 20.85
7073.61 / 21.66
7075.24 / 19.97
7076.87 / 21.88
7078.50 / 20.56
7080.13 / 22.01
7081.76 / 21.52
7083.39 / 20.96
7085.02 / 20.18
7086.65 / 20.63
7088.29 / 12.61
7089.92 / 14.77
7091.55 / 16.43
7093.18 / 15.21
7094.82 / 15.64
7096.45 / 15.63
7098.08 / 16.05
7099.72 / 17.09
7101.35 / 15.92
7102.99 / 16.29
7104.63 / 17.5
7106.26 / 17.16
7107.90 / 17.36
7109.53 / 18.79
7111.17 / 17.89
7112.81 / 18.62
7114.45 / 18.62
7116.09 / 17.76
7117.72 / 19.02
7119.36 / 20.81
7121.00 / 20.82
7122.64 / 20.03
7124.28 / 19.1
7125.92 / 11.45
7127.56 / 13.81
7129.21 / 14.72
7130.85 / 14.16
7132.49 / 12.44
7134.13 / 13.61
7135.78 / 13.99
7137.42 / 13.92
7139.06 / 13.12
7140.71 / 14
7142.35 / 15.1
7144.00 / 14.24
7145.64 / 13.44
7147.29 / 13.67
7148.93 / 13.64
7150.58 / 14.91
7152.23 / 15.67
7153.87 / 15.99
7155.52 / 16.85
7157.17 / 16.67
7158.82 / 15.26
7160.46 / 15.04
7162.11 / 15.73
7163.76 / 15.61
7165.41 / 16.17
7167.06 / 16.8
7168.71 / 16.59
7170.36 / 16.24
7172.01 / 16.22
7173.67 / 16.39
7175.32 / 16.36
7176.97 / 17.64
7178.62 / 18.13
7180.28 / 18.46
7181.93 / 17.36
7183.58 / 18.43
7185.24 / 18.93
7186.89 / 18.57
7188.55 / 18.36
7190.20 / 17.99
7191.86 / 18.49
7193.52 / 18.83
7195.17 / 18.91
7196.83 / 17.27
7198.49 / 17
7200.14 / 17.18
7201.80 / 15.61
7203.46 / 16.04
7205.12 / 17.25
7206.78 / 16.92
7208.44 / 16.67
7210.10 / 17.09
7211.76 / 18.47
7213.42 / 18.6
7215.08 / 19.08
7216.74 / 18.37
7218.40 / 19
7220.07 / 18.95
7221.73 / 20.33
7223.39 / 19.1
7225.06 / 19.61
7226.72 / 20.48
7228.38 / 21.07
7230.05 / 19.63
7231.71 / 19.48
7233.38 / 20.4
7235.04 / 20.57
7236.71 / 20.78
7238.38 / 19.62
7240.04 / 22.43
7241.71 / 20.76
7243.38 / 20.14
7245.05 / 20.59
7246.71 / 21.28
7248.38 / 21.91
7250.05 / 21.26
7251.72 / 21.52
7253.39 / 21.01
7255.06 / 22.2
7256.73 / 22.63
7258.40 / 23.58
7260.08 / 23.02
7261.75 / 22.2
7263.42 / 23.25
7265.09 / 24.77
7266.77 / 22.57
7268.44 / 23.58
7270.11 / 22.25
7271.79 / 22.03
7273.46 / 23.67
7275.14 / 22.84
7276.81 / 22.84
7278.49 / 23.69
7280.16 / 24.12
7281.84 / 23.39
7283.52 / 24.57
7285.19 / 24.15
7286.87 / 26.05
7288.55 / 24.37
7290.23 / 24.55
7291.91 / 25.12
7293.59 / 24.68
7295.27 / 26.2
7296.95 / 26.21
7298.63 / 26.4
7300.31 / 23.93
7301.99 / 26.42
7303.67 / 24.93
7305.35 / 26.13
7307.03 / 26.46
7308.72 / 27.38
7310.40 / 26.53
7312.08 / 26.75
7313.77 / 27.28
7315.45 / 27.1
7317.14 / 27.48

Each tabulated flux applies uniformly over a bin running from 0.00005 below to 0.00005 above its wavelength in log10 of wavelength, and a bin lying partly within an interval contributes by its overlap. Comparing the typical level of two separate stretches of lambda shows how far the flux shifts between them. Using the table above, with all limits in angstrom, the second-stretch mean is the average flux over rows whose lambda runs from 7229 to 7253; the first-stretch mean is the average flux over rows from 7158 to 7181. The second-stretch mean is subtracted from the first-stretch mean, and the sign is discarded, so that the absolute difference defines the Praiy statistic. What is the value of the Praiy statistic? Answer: 4.3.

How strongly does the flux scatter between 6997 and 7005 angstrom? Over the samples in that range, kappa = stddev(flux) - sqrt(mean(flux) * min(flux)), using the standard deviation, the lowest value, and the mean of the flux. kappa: -20.8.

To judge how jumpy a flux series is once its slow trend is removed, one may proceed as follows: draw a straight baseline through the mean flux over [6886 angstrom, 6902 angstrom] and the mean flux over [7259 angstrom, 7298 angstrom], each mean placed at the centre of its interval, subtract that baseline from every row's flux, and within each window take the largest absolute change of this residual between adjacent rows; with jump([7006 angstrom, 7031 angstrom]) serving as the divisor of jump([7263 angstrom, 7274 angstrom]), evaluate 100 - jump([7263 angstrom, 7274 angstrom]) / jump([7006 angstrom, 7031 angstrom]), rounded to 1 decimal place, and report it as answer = 99.1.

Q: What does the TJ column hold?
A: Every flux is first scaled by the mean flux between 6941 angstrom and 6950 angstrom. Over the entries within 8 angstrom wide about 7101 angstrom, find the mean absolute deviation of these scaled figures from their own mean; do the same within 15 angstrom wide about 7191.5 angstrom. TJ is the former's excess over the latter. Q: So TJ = 0.00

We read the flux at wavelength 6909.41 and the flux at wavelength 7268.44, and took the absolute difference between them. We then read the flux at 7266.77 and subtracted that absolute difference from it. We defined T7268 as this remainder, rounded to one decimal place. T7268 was 16.2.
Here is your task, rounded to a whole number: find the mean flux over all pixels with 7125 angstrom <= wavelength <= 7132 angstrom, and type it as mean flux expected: 14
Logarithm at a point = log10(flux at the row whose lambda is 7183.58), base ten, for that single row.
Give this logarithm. 1.27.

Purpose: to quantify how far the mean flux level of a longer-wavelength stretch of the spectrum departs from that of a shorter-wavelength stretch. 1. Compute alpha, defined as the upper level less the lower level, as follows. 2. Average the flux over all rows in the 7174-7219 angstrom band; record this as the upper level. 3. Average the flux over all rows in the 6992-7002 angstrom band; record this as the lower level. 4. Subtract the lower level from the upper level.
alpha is -3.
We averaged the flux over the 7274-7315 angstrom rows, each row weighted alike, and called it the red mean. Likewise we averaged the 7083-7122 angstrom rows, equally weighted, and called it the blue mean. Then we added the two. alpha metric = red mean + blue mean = 42.8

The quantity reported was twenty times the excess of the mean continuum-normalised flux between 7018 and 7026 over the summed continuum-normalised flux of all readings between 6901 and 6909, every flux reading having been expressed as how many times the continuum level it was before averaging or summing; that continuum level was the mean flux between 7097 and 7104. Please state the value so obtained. -68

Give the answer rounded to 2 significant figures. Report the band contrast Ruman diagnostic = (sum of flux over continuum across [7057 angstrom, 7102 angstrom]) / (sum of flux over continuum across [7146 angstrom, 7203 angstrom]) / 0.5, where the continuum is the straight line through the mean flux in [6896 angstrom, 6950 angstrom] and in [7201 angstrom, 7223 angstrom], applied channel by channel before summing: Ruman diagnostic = 1.8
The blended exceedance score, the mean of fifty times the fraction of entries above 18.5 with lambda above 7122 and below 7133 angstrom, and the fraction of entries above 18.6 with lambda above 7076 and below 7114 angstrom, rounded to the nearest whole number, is 7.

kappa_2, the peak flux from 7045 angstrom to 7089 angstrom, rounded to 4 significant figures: 28.32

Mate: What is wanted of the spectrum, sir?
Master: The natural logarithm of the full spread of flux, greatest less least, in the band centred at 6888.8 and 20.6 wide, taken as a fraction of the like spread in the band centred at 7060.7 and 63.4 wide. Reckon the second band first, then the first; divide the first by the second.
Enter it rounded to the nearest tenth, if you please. -1.8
